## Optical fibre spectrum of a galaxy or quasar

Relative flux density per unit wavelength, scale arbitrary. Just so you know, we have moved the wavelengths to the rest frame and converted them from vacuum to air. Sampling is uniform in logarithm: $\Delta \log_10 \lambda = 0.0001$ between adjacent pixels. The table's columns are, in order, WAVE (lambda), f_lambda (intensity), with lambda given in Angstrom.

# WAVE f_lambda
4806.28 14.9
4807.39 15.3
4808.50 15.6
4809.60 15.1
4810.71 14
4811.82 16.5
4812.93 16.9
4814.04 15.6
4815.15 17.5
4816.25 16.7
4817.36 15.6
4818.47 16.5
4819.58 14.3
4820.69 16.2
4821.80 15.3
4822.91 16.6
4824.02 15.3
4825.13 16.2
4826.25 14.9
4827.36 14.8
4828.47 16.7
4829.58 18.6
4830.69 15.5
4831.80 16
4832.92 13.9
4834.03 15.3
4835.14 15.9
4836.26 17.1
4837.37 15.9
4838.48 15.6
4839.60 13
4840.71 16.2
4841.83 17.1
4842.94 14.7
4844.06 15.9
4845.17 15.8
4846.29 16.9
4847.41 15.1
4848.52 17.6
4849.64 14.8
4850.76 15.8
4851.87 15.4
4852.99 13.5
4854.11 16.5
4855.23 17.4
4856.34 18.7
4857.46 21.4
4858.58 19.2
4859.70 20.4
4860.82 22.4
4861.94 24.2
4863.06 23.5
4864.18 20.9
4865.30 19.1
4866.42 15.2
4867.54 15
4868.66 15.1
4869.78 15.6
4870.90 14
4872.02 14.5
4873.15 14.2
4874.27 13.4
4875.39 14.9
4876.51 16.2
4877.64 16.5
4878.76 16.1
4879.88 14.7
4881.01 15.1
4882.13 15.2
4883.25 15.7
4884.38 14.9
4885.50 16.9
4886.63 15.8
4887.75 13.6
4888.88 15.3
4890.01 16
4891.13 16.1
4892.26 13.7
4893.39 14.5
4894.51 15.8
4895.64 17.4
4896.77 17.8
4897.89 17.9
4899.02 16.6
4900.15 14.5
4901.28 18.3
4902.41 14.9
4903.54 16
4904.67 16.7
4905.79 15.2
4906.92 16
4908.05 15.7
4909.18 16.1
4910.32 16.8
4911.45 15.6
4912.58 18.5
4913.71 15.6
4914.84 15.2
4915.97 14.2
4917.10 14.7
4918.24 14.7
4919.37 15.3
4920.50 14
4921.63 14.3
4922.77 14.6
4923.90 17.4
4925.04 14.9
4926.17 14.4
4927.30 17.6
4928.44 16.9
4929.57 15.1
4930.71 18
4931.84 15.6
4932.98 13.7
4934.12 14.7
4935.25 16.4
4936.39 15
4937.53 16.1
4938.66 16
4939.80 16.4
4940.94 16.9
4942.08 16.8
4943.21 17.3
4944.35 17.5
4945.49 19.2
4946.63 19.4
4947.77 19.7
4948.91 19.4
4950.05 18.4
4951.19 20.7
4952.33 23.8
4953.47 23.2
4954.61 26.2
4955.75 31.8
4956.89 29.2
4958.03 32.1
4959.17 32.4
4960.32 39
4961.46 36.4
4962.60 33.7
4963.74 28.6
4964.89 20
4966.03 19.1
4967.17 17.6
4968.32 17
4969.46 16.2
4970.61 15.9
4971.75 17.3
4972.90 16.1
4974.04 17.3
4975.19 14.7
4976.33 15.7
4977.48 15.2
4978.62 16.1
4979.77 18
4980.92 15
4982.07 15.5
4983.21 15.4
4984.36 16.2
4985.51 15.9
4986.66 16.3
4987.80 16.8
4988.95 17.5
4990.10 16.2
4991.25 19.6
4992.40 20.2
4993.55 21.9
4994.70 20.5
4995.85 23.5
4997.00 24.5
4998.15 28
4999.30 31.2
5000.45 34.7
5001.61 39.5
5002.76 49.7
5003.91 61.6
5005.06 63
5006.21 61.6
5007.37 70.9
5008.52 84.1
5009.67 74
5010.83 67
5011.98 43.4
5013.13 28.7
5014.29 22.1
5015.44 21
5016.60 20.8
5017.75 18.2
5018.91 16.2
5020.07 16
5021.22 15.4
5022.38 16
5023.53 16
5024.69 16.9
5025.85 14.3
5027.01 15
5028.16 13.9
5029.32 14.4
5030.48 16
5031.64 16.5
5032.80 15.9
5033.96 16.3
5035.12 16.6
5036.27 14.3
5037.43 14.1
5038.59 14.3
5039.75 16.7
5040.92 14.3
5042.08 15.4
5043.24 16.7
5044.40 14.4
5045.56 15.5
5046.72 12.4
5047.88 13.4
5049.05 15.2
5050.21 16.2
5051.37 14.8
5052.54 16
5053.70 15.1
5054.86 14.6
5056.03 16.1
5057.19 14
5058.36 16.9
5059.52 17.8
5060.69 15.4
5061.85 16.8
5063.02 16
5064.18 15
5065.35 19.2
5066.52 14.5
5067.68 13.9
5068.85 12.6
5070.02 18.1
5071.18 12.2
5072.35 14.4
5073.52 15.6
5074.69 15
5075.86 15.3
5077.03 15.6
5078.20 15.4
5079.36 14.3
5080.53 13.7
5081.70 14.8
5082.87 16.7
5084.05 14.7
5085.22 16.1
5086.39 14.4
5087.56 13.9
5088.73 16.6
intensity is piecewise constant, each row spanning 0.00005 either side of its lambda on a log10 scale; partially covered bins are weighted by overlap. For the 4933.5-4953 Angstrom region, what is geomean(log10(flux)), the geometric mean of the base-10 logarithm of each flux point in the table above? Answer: 1.25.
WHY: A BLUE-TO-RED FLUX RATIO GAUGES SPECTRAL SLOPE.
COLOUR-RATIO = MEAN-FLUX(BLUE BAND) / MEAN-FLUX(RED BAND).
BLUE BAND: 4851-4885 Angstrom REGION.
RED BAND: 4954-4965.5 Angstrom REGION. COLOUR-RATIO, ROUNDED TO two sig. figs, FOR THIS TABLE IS 0.55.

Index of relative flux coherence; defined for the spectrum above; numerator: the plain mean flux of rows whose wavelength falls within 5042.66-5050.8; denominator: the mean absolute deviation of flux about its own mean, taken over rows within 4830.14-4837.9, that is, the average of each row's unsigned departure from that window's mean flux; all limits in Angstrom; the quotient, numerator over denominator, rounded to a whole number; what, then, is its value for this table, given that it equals 23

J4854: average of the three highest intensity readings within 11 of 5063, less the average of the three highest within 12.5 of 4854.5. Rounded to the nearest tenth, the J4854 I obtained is -5.0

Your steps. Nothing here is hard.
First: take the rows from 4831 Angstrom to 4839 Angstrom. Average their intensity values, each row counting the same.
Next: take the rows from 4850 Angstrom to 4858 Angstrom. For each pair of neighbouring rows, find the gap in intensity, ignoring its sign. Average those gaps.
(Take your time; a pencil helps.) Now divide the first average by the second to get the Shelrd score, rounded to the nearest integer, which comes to 9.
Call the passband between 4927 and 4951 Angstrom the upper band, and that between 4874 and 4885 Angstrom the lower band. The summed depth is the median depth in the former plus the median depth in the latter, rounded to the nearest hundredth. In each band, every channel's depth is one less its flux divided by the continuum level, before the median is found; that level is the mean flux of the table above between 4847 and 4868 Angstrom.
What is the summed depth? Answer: 0.24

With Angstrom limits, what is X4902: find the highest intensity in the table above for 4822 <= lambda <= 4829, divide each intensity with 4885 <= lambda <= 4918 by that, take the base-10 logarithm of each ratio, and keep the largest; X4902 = 0.044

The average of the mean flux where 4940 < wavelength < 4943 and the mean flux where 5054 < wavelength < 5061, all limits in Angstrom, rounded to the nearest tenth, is 16.3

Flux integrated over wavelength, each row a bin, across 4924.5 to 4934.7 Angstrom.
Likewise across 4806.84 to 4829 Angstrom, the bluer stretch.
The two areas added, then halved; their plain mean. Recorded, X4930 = 255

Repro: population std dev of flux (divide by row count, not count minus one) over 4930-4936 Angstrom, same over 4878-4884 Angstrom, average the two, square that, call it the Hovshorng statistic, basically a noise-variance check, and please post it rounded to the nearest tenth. 1.0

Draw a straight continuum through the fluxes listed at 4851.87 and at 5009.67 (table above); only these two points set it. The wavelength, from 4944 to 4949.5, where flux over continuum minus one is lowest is 4944.35 Angstrom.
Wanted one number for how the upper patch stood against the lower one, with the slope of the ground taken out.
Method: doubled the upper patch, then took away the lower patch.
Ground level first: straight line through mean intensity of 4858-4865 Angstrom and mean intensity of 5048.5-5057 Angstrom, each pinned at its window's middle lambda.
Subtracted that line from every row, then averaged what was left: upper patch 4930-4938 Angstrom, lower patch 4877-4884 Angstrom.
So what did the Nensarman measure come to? -1.8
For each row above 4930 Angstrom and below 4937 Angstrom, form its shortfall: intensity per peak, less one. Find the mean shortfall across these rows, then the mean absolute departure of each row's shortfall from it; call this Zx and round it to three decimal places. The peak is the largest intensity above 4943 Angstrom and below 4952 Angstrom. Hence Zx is 0.053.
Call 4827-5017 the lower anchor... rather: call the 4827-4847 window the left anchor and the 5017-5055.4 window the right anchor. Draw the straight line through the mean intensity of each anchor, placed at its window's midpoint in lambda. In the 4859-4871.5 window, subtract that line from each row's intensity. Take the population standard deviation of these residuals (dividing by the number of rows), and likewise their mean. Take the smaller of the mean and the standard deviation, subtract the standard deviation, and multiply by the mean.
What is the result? -2.1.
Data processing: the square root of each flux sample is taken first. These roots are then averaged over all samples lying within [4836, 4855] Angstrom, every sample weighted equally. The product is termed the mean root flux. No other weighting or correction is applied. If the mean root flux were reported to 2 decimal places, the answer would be 3.96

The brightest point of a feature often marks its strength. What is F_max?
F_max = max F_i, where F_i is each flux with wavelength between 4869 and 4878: 16.5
